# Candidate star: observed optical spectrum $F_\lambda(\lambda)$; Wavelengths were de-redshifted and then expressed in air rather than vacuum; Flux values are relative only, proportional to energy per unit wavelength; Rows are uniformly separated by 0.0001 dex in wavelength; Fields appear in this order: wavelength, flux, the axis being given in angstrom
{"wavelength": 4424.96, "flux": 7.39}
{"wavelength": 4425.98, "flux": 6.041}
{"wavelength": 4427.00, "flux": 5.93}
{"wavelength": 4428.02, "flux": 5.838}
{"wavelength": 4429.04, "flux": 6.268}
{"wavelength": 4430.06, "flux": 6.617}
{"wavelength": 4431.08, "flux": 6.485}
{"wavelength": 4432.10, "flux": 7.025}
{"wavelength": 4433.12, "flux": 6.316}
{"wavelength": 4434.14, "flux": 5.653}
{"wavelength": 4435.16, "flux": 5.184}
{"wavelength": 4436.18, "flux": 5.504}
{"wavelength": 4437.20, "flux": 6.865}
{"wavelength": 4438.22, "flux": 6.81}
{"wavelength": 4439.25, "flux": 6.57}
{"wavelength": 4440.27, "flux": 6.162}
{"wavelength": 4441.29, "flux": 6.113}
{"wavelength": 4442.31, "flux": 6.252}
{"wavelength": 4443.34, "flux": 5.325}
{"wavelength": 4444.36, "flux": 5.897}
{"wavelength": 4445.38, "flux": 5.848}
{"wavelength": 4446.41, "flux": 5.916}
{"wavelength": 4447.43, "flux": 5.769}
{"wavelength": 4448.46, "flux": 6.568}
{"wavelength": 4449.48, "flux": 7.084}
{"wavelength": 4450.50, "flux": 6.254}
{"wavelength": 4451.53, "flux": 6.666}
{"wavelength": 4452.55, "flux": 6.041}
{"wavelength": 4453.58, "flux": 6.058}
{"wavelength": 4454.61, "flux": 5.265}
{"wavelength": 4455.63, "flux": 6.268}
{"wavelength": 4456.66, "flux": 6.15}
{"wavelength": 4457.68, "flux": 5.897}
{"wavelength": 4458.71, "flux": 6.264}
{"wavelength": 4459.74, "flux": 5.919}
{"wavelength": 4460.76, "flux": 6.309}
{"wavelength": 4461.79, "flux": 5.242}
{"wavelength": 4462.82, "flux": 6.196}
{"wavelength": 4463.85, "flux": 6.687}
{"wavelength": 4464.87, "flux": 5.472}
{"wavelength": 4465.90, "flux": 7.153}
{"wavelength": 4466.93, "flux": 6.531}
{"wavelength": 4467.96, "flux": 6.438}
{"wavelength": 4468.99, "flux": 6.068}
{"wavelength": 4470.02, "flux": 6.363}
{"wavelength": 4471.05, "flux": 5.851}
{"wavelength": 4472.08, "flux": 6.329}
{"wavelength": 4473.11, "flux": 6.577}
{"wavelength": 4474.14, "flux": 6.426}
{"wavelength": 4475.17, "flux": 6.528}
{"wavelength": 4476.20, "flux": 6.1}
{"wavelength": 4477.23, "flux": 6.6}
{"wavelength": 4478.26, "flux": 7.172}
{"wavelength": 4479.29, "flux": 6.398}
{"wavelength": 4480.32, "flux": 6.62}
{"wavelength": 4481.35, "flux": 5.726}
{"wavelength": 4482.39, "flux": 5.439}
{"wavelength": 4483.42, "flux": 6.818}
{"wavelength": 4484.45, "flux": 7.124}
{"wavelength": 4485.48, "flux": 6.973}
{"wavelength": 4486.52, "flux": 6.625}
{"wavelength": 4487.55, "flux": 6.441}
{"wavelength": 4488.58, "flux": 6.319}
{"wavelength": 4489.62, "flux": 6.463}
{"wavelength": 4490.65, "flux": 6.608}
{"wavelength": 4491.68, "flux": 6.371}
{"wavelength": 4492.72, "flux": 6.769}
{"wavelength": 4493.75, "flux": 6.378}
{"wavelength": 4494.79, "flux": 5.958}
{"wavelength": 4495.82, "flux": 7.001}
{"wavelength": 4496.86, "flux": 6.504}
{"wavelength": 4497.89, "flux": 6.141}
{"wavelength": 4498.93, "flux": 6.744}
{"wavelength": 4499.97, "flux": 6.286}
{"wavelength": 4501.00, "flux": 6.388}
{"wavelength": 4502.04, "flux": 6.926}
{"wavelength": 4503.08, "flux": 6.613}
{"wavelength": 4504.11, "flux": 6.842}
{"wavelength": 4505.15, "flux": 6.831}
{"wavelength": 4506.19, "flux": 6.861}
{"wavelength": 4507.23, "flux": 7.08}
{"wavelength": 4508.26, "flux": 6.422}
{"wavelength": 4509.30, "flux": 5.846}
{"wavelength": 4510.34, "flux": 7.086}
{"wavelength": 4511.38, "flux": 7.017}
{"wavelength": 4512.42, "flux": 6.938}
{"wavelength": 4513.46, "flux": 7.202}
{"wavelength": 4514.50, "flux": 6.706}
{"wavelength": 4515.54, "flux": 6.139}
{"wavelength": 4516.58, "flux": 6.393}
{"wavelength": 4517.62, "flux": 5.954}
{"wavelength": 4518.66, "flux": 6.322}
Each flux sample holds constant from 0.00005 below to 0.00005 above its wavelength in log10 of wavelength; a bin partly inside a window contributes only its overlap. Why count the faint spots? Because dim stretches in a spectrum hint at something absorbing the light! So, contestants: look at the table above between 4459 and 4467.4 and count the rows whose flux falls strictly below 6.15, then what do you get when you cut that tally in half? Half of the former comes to 1.50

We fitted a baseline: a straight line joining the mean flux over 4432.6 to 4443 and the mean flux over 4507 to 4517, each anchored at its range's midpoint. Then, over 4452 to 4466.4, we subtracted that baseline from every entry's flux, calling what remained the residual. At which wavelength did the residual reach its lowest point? 4461.79 angstrom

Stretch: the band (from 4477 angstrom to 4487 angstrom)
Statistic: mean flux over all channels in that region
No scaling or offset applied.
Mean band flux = 6.55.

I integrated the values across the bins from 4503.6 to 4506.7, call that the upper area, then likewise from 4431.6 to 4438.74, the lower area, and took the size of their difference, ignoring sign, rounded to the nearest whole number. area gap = 23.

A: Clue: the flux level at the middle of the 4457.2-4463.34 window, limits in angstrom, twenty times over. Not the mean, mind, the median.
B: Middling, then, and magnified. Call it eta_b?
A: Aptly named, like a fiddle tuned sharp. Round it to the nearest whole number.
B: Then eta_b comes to 121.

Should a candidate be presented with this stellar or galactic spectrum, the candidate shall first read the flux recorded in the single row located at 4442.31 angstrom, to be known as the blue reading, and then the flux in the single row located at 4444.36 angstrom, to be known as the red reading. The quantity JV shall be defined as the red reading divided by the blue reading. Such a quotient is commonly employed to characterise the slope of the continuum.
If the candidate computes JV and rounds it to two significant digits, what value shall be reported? 0.94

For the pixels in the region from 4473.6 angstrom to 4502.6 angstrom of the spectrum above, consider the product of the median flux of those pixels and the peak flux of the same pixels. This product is 46.5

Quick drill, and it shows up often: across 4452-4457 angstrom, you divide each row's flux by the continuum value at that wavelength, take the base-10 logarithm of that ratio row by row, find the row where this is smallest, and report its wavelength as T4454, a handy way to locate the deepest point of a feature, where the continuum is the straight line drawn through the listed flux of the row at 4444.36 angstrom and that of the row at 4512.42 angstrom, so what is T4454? 4454.61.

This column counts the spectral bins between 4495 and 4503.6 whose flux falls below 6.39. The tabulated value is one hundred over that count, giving 33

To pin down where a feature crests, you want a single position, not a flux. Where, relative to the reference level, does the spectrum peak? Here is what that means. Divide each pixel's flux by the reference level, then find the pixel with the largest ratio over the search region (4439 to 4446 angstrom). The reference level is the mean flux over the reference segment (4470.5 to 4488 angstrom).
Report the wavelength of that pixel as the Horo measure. 4439.25 angstrom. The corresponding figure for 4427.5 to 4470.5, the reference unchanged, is 4465.90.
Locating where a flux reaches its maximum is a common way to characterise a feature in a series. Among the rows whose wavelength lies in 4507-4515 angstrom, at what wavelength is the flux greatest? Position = 4513.46 angstrom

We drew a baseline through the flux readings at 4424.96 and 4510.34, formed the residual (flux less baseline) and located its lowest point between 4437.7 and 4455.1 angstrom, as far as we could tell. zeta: 4454.61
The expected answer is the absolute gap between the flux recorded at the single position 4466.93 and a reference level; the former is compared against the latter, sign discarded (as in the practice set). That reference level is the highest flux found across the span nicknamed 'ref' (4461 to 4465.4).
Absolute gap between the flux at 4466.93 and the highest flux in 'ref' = 0.16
